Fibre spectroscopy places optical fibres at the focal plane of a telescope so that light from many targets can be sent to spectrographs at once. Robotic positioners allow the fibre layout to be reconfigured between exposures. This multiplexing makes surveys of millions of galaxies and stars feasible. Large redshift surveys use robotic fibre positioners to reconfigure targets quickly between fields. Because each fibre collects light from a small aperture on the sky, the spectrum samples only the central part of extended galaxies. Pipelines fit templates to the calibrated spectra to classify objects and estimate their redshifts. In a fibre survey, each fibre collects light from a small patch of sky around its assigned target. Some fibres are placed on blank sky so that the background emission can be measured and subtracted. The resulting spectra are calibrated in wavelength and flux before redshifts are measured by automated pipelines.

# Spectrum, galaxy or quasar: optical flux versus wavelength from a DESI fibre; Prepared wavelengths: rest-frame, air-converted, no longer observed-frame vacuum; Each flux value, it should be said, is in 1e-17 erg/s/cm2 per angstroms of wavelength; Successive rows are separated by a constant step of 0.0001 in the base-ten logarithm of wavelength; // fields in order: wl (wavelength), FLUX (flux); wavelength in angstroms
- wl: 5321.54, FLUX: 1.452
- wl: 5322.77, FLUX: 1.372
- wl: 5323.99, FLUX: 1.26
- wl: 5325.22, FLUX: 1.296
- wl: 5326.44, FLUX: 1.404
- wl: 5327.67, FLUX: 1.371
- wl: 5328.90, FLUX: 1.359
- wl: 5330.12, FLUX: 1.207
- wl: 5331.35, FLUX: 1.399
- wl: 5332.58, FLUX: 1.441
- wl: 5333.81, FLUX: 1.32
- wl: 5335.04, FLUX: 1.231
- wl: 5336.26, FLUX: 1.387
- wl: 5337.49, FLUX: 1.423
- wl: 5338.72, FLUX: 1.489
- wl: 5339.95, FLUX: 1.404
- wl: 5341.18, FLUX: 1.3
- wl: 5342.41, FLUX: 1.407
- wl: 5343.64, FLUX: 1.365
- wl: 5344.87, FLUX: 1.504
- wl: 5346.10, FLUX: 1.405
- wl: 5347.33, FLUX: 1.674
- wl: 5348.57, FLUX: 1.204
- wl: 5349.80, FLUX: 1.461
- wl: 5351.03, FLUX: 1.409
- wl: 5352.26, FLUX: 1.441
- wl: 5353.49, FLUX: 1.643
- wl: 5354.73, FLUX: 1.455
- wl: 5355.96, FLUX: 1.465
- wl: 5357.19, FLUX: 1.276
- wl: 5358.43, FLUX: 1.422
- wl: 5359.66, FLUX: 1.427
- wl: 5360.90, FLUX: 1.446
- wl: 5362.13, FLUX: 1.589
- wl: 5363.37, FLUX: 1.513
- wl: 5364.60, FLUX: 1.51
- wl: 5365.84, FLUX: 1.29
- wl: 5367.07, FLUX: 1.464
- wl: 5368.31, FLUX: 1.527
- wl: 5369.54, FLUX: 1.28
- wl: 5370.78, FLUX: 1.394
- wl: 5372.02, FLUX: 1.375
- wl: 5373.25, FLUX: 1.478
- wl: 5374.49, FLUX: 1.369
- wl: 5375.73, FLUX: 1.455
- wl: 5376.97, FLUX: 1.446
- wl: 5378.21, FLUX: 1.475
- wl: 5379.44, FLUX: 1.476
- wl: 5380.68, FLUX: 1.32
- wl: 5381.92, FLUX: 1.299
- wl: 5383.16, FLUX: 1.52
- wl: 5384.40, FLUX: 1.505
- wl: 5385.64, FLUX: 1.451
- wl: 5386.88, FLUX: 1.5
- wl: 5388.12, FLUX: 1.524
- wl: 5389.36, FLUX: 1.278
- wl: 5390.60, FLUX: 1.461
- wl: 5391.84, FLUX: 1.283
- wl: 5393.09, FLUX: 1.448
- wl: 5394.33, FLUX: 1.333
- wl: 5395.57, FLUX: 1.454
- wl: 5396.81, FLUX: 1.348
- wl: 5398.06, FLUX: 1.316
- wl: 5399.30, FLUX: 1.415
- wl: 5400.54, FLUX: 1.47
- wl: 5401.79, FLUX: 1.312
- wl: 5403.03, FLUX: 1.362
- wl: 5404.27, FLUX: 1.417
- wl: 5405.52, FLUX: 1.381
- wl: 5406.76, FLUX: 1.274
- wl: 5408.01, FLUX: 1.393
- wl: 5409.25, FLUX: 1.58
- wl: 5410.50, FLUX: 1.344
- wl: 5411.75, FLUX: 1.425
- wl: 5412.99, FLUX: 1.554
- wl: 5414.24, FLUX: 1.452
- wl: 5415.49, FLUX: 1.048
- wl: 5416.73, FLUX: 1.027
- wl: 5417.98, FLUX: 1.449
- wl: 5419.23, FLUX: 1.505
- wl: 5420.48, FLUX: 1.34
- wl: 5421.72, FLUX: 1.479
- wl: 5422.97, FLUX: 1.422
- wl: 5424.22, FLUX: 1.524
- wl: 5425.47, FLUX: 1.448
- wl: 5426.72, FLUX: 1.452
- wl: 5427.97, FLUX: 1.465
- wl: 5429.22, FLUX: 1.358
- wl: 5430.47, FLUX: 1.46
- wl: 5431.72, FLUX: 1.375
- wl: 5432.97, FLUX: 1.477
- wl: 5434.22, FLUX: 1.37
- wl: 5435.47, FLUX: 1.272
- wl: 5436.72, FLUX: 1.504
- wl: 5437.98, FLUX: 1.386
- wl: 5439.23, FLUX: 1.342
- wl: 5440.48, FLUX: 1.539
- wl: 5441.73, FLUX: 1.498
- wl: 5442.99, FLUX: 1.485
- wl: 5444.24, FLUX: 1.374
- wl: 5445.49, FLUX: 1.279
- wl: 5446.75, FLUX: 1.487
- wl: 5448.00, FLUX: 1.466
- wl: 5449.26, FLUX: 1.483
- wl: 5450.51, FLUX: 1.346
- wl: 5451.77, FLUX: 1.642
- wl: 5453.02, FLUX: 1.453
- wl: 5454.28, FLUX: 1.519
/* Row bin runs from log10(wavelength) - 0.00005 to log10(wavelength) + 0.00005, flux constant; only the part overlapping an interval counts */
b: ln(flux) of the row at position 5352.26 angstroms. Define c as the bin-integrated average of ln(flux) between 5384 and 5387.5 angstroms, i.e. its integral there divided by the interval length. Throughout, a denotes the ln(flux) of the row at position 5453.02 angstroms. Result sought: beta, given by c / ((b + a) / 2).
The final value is 1.07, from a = 0.374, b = 0.37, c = 0.39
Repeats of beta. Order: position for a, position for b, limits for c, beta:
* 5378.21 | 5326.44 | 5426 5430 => 0.98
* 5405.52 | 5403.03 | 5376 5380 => 1.21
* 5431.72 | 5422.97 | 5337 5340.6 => 1.08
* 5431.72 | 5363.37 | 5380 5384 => 0.89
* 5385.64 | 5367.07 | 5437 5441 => 0.94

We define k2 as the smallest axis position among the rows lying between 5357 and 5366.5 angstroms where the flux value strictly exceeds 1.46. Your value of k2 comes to 5362.13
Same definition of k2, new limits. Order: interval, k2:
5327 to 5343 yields 5338.72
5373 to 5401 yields 5373.25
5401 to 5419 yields 5409.25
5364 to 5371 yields 5364.60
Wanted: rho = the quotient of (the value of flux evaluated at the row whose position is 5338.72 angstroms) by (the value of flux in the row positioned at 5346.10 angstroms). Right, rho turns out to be 1.06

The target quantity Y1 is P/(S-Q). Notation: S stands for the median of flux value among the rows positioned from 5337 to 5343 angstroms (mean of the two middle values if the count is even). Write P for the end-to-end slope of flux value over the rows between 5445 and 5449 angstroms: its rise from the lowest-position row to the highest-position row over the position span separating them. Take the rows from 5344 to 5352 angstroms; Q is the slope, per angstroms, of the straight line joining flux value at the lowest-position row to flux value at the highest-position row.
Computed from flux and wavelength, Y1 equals 0.05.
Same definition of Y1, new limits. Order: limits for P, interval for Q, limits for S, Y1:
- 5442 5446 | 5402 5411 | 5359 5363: -0.06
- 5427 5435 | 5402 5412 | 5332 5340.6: -0.01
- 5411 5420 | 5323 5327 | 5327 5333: 0.01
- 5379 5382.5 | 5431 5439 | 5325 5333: -0.05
